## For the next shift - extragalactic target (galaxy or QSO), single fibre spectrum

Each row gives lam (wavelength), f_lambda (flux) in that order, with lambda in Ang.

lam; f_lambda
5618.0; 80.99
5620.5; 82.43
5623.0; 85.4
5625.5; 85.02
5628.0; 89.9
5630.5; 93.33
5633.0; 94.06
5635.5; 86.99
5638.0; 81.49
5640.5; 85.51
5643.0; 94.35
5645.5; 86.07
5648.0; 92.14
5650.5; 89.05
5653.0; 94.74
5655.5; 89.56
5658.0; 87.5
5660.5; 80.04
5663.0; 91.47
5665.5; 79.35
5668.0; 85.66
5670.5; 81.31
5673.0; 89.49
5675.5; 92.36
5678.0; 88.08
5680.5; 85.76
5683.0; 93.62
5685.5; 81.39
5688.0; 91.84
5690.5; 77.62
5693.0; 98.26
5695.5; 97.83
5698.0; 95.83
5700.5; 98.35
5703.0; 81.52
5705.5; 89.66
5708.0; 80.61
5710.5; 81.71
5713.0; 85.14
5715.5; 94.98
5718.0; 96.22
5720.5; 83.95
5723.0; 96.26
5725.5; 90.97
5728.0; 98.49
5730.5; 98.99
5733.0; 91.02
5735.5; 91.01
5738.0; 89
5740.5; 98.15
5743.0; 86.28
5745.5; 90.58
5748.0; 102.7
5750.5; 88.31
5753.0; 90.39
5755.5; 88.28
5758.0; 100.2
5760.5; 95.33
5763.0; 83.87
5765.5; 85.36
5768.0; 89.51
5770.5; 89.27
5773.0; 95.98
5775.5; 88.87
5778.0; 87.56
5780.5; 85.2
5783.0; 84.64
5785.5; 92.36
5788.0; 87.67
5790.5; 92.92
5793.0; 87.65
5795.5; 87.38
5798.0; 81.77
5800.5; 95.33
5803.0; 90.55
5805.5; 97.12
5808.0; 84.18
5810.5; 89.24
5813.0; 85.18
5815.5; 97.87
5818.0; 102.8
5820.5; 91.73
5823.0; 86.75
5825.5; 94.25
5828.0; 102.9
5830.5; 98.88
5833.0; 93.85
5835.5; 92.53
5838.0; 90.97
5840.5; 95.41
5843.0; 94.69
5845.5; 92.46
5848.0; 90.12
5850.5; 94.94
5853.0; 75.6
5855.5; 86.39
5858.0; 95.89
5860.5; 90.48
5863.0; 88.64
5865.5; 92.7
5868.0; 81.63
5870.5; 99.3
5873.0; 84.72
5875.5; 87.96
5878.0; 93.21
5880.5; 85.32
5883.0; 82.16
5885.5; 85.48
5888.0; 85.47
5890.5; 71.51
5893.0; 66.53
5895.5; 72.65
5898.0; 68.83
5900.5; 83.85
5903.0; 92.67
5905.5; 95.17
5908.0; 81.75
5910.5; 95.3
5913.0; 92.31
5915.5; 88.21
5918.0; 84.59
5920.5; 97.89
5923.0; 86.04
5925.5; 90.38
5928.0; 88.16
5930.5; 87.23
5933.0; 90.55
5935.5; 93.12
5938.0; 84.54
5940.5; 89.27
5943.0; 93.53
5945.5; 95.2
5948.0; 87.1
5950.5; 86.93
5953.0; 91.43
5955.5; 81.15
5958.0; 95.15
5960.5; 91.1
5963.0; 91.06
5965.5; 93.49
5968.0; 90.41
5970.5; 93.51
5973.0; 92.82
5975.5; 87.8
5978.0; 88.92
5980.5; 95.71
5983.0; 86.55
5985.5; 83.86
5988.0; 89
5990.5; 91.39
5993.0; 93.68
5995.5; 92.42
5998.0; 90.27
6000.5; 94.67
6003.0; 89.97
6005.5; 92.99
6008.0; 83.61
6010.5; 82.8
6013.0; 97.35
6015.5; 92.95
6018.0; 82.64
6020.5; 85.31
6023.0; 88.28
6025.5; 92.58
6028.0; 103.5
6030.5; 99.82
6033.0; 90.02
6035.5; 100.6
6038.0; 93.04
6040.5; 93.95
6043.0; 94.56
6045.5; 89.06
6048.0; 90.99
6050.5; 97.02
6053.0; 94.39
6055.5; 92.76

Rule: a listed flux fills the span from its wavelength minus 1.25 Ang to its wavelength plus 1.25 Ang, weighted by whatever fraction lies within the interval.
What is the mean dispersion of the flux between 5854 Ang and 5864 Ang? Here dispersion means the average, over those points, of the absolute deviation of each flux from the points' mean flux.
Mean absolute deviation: 2.8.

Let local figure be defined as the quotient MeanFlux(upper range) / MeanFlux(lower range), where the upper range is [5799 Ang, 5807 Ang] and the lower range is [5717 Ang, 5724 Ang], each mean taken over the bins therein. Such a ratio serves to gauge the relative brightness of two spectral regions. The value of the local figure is 1.02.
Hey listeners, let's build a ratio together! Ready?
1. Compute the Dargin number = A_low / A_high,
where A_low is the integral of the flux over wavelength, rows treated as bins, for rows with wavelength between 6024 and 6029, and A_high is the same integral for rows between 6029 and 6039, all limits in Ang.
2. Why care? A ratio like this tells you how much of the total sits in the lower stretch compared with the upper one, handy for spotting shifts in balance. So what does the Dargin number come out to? 0.51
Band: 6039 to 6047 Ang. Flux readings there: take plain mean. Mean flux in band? 92.5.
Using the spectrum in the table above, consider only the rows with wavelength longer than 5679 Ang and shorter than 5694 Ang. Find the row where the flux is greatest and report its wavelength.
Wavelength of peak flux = 5693.0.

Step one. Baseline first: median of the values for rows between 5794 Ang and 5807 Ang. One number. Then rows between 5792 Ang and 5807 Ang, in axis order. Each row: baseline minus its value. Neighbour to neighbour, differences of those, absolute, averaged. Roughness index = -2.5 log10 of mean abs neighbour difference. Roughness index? -1.97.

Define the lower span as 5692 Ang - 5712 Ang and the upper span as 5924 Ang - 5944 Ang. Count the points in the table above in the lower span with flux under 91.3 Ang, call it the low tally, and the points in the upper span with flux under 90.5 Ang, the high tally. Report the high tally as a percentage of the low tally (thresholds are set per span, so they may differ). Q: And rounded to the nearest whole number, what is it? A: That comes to 125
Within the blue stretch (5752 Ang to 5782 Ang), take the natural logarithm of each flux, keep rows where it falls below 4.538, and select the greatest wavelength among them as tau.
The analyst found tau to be 5780.5 Ang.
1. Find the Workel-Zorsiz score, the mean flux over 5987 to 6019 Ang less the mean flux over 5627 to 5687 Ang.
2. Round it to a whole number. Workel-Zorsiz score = 2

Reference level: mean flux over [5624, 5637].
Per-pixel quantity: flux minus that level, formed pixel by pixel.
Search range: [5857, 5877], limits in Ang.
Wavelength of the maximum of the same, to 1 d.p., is 5870.5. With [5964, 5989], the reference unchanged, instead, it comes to 5980.5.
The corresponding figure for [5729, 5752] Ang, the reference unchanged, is 5748.0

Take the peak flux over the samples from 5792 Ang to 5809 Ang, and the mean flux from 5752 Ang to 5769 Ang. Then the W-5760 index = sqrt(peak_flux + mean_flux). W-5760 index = 13.7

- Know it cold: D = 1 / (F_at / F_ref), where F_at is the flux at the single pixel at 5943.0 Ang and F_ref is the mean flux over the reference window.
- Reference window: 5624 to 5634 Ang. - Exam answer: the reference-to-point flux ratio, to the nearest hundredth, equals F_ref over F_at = 0.97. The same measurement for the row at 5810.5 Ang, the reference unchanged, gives 1.01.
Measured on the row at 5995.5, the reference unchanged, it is 0.98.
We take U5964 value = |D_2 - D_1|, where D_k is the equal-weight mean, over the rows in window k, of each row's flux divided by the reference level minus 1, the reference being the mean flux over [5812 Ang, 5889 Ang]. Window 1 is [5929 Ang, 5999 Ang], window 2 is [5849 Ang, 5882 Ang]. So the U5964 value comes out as 0.014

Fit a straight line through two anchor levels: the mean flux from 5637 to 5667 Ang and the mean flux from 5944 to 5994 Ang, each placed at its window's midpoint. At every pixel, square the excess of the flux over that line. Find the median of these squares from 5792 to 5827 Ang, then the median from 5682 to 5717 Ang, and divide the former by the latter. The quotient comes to 0.4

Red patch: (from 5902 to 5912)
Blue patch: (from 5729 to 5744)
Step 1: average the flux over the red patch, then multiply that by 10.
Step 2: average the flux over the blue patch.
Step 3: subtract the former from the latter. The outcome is -820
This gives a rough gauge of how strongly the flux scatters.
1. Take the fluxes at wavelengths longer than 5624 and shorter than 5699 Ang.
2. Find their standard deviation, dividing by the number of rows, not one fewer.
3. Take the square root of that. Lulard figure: 2.35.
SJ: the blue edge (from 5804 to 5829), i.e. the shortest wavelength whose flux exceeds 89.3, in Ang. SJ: 5805.5 Ang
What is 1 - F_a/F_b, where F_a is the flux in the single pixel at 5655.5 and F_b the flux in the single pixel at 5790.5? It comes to 0.04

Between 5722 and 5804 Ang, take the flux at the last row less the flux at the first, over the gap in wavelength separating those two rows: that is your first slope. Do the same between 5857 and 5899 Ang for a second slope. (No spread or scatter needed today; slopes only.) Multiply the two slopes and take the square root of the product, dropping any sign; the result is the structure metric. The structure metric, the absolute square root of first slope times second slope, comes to 0.22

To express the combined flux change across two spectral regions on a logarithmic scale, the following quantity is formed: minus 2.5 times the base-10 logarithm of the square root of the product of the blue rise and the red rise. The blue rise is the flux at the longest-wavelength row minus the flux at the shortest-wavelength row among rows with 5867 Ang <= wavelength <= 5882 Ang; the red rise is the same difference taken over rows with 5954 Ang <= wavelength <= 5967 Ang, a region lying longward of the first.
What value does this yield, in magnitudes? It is -2.1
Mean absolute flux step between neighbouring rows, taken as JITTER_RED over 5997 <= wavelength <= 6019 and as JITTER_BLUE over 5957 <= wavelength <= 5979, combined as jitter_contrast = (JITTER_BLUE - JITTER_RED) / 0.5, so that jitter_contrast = -8.0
